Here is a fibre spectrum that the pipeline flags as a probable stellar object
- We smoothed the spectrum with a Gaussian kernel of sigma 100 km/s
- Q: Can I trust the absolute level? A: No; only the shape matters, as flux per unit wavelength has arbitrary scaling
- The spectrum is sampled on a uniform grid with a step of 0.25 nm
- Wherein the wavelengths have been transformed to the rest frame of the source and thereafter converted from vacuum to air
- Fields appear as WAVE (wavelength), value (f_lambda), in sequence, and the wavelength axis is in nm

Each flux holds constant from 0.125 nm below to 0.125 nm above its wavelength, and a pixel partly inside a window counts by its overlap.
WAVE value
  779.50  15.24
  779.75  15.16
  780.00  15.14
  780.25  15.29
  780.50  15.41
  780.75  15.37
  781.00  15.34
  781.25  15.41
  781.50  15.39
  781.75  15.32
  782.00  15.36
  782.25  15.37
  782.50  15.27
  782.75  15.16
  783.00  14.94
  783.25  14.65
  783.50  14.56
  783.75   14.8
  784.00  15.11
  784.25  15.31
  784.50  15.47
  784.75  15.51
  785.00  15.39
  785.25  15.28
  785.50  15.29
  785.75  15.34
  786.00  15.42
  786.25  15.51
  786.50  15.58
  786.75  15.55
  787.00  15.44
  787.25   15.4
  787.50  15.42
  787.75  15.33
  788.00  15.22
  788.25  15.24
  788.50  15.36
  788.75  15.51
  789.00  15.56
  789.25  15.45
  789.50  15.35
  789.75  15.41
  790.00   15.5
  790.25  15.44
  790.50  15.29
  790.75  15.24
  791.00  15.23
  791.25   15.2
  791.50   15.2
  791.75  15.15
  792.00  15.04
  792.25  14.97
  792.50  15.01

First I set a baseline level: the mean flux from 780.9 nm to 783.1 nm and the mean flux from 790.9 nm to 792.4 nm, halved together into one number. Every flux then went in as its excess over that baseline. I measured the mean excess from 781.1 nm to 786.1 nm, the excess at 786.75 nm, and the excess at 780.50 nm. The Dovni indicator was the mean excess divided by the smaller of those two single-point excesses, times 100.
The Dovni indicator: 5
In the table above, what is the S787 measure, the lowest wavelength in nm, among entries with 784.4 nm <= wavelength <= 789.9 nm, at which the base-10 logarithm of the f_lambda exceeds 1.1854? 784.50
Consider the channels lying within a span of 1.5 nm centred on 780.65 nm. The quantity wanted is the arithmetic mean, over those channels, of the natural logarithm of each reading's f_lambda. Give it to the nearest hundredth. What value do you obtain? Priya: 2.73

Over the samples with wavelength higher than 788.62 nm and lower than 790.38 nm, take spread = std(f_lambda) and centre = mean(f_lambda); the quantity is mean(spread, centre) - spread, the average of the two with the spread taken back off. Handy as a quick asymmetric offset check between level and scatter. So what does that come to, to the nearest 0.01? 7.70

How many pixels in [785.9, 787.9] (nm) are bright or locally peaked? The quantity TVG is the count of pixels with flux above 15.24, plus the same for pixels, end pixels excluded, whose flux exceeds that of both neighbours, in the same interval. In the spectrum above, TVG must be 10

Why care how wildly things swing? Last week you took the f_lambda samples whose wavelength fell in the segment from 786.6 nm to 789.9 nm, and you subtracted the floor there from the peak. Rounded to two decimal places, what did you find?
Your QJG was 0.34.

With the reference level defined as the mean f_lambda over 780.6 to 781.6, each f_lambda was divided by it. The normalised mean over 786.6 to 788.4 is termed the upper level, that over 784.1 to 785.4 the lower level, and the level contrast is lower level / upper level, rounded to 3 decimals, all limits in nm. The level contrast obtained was 1.001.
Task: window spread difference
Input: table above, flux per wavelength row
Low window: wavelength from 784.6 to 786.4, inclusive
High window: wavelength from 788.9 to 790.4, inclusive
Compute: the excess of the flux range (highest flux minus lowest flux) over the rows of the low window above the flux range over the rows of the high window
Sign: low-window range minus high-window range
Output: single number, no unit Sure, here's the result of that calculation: 0.02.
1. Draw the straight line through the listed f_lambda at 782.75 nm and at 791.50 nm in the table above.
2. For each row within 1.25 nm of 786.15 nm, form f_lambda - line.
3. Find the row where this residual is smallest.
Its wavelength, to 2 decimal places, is 785.25 nm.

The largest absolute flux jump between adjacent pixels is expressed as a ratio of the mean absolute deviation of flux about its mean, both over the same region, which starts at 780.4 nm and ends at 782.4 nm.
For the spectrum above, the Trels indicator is 2.9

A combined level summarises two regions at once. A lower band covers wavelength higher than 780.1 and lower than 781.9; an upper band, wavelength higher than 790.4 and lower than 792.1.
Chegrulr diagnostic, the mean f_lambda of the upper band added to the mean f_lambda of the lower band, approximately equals 30.6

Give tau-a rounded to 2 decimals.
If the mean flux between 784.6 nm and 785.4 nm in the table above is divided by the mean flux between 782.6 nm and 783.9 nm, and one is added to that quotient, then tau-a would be 2.04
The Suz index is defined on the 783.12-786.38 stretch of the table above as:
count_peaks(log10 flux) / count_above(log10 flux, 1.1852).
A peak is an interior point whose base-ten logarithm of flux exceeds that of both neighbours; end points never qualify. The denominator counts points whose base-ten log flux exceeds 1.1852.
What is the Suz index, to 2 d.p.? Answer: 0.17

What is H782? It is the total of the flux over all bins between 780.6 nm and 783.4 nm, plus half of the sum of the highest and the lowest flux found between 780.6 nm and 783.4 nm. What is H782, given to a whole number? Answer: 183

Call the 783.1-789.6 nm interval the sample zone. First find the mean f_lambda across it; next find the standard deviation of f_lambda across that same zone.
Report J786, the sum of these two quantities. 15.6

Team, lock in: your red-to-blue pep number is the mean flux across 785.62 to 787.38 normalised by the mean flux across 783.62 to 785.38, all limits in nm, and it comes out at 1.013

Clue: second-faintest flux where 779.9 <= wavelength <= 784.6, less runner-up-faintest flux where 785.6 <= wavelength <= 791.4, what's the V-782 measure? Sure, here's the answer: -0.6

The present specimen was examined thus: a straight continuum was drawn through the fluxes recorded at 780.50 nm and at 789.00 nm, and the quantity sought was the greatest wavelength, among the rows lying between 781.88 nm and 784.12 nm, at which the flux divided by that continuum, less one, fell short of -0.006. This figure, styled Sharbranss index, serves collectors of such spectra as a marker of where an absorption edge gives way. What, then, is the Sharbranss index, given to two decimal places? 784.00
